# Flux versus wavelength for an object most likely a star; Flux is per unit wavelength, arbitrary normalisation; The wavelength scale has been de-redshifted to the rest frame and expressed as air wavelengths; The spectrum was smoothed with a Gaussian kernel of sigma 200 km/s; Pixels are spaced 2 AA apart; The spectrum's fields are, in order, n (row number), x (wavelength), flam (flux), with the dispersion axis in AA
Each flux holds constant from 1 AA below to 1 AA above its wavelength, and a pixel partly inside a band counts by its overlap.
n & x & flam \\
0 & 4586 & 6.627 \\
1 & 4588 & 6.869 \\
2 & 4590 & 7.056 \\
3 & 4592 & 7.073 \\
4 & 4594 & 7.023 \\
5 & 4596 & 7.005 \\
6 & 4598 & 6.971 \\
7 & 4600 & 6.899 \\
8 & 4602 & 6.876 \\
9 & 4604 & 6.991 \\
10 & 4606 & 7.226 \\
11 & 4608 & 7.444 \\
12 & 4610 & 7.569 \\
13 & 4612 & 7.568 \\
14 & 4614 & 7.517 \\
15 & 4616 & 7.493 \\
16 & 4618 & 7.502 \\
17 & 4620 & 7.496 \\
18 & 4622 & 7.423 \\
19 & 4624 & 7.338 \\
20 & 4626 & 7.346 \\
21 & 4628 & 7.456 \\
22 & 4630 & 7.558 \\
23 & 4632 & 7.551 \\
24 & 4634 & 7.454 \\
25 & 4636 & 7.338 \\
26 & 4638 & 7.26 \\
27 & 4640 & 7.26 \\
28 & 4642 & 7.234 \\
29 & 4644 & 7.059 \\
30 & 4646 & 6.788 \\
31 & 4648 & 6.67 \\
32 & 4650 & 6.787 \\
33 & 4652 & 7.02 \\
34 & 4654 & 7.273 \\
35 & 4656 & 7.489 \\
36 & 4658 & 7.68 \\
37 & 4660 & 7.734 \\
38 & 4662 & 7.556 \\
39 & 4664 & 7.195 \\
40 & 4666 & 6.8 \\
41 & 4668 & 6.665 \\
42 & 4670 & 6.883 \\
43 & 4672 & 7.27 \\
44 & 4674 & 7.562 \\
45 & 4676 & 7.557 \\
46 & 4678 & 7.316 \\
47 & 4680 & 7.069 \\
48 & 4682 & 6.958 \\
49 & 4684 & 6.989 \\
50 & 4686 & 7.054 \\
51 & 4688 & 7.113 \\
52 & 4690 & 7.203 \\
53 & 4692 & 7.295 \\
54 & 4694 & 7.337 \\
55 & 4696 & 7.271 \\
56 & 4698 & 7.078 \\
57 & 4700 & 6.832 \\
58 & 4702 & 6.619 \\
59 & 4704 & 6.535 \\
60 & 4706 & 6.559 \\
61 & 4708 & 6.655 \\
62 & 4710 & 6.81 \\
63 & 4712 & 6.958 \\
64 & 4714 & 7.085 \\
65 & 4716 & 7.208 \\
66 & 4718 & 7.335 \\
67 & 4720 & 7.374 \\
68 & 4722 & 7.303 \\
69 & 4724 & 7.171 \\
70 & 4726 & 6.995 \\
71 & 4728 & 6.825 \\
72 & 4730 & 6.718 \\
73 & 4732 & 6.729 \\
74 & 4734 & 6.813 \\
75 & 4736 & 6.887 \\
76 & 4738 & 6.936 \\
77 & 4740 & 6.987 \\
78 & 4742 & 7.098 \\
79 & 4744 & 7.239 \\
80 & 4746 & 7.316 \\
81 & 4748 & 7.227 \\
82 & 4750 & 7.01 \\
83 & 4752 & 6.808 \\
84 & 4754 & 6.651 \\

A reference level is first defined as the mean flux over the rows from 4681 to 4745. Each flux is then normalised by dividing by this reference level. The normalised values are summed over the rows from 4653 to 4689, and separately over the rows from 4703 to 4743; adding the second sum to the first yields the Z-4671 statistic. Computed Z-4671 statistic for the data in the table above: 38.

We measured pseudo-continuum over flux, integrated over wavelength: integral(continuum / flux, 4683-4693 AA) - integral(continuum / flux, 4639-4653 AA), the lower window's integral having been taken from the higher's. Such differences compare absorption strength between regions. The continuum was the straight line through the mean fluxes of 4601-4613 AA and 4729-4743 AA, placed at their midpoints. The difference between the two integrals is -4.5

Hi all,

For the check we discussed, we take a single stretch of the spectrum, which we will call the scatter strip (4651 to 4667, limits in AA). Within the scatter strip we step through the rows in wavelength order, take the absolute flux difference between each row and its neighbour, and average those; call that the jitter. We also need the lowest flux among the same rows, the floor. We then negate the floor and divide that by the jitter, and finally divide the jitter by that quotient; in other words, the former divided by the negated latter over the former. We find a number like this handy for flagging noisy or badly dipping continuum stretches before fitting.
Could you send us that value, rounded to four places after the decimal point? -0.0082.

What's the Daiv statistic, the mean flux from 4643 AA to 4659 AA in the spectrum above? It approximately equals 7.10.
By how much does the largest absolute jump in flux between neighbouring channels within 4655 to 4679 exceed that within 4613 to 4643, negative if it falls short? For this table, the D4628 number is 0.28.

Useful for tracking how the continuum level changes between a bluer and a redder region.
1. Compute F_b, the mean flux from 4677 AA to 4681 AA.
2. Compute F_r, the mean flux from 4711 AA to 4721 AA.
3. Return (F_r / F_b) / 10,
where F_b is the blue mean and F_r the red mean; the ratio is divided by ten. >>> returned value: 0.100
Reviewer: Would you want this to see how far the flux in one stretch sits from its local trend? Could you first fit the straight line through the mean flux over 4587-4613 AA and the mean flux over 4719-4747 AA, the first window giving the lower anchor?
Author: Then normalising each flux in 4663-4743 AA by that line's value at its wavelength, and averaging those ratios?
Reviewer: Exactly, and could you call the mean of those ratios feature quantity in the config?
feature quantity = 1.00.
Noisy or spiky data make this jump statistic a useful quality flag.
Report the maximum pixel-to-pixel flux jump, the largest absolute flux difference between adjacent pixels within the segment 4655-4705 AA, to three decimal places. 0.395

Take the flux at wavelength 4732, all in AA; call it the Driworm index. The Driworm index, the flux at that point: 6.729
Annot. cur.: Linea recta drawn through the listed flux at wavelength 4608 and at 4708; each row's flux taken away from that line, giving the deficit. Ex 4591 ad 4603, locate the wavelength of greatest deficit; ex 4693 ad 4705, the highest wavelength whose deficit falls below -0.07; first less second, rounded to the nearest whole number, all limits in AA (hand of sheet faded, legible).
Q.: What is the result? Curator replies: -98 AA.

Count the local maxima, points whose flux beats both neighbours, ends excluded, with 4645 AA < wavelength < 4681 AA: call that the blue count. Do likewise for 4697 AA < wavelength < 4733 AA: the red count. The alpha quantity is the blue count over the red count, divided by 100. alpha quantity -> 0.0200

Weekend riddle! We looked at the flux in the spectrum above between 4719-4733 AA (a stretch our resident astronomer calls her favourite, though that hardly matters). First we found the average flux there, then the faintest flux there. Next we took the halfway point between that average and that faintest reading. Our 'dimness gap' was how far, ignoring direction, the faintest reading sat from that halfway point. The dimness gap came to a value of 0.149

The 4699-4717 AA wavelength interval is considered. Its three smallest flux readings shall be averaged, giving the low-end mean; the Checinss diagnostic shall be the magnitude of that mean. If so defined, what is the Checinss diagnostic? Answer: 6.57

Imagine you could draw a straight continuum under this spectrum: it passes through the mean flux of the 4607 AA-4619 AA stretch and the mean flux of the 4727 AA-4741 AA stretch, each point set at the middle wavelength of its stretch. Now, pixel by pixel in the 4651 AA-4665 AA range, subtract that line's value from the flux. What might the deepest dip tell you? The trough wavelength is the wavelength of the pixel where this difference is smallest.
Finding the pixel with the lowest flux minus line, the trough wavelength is 4652 AA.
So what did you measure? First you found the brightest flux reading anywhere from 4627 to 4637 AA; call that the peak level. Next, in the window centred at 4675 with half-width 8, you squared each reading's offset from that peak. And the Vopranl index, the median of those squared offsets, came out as 0.2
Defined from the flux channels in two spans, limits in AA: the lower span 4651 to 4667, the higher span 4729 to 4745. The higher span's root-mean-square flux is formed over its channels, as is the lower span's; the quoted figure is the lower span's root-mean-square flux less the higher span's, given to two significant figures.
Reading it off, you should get 0.42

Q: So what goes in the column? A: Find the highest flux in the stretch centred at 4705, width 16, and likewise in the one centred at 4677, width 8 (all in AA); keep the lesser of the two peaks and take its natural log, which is 1.96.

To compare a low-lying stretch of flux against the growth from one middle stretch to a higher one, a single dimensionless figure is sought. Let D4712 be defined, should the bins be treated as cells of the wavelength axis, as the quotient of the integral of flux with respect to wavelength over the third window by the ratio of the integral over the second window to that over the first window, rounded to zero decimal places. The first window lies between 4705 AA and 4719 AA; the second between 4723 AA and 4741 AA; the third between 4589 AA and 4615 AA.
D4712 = 146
